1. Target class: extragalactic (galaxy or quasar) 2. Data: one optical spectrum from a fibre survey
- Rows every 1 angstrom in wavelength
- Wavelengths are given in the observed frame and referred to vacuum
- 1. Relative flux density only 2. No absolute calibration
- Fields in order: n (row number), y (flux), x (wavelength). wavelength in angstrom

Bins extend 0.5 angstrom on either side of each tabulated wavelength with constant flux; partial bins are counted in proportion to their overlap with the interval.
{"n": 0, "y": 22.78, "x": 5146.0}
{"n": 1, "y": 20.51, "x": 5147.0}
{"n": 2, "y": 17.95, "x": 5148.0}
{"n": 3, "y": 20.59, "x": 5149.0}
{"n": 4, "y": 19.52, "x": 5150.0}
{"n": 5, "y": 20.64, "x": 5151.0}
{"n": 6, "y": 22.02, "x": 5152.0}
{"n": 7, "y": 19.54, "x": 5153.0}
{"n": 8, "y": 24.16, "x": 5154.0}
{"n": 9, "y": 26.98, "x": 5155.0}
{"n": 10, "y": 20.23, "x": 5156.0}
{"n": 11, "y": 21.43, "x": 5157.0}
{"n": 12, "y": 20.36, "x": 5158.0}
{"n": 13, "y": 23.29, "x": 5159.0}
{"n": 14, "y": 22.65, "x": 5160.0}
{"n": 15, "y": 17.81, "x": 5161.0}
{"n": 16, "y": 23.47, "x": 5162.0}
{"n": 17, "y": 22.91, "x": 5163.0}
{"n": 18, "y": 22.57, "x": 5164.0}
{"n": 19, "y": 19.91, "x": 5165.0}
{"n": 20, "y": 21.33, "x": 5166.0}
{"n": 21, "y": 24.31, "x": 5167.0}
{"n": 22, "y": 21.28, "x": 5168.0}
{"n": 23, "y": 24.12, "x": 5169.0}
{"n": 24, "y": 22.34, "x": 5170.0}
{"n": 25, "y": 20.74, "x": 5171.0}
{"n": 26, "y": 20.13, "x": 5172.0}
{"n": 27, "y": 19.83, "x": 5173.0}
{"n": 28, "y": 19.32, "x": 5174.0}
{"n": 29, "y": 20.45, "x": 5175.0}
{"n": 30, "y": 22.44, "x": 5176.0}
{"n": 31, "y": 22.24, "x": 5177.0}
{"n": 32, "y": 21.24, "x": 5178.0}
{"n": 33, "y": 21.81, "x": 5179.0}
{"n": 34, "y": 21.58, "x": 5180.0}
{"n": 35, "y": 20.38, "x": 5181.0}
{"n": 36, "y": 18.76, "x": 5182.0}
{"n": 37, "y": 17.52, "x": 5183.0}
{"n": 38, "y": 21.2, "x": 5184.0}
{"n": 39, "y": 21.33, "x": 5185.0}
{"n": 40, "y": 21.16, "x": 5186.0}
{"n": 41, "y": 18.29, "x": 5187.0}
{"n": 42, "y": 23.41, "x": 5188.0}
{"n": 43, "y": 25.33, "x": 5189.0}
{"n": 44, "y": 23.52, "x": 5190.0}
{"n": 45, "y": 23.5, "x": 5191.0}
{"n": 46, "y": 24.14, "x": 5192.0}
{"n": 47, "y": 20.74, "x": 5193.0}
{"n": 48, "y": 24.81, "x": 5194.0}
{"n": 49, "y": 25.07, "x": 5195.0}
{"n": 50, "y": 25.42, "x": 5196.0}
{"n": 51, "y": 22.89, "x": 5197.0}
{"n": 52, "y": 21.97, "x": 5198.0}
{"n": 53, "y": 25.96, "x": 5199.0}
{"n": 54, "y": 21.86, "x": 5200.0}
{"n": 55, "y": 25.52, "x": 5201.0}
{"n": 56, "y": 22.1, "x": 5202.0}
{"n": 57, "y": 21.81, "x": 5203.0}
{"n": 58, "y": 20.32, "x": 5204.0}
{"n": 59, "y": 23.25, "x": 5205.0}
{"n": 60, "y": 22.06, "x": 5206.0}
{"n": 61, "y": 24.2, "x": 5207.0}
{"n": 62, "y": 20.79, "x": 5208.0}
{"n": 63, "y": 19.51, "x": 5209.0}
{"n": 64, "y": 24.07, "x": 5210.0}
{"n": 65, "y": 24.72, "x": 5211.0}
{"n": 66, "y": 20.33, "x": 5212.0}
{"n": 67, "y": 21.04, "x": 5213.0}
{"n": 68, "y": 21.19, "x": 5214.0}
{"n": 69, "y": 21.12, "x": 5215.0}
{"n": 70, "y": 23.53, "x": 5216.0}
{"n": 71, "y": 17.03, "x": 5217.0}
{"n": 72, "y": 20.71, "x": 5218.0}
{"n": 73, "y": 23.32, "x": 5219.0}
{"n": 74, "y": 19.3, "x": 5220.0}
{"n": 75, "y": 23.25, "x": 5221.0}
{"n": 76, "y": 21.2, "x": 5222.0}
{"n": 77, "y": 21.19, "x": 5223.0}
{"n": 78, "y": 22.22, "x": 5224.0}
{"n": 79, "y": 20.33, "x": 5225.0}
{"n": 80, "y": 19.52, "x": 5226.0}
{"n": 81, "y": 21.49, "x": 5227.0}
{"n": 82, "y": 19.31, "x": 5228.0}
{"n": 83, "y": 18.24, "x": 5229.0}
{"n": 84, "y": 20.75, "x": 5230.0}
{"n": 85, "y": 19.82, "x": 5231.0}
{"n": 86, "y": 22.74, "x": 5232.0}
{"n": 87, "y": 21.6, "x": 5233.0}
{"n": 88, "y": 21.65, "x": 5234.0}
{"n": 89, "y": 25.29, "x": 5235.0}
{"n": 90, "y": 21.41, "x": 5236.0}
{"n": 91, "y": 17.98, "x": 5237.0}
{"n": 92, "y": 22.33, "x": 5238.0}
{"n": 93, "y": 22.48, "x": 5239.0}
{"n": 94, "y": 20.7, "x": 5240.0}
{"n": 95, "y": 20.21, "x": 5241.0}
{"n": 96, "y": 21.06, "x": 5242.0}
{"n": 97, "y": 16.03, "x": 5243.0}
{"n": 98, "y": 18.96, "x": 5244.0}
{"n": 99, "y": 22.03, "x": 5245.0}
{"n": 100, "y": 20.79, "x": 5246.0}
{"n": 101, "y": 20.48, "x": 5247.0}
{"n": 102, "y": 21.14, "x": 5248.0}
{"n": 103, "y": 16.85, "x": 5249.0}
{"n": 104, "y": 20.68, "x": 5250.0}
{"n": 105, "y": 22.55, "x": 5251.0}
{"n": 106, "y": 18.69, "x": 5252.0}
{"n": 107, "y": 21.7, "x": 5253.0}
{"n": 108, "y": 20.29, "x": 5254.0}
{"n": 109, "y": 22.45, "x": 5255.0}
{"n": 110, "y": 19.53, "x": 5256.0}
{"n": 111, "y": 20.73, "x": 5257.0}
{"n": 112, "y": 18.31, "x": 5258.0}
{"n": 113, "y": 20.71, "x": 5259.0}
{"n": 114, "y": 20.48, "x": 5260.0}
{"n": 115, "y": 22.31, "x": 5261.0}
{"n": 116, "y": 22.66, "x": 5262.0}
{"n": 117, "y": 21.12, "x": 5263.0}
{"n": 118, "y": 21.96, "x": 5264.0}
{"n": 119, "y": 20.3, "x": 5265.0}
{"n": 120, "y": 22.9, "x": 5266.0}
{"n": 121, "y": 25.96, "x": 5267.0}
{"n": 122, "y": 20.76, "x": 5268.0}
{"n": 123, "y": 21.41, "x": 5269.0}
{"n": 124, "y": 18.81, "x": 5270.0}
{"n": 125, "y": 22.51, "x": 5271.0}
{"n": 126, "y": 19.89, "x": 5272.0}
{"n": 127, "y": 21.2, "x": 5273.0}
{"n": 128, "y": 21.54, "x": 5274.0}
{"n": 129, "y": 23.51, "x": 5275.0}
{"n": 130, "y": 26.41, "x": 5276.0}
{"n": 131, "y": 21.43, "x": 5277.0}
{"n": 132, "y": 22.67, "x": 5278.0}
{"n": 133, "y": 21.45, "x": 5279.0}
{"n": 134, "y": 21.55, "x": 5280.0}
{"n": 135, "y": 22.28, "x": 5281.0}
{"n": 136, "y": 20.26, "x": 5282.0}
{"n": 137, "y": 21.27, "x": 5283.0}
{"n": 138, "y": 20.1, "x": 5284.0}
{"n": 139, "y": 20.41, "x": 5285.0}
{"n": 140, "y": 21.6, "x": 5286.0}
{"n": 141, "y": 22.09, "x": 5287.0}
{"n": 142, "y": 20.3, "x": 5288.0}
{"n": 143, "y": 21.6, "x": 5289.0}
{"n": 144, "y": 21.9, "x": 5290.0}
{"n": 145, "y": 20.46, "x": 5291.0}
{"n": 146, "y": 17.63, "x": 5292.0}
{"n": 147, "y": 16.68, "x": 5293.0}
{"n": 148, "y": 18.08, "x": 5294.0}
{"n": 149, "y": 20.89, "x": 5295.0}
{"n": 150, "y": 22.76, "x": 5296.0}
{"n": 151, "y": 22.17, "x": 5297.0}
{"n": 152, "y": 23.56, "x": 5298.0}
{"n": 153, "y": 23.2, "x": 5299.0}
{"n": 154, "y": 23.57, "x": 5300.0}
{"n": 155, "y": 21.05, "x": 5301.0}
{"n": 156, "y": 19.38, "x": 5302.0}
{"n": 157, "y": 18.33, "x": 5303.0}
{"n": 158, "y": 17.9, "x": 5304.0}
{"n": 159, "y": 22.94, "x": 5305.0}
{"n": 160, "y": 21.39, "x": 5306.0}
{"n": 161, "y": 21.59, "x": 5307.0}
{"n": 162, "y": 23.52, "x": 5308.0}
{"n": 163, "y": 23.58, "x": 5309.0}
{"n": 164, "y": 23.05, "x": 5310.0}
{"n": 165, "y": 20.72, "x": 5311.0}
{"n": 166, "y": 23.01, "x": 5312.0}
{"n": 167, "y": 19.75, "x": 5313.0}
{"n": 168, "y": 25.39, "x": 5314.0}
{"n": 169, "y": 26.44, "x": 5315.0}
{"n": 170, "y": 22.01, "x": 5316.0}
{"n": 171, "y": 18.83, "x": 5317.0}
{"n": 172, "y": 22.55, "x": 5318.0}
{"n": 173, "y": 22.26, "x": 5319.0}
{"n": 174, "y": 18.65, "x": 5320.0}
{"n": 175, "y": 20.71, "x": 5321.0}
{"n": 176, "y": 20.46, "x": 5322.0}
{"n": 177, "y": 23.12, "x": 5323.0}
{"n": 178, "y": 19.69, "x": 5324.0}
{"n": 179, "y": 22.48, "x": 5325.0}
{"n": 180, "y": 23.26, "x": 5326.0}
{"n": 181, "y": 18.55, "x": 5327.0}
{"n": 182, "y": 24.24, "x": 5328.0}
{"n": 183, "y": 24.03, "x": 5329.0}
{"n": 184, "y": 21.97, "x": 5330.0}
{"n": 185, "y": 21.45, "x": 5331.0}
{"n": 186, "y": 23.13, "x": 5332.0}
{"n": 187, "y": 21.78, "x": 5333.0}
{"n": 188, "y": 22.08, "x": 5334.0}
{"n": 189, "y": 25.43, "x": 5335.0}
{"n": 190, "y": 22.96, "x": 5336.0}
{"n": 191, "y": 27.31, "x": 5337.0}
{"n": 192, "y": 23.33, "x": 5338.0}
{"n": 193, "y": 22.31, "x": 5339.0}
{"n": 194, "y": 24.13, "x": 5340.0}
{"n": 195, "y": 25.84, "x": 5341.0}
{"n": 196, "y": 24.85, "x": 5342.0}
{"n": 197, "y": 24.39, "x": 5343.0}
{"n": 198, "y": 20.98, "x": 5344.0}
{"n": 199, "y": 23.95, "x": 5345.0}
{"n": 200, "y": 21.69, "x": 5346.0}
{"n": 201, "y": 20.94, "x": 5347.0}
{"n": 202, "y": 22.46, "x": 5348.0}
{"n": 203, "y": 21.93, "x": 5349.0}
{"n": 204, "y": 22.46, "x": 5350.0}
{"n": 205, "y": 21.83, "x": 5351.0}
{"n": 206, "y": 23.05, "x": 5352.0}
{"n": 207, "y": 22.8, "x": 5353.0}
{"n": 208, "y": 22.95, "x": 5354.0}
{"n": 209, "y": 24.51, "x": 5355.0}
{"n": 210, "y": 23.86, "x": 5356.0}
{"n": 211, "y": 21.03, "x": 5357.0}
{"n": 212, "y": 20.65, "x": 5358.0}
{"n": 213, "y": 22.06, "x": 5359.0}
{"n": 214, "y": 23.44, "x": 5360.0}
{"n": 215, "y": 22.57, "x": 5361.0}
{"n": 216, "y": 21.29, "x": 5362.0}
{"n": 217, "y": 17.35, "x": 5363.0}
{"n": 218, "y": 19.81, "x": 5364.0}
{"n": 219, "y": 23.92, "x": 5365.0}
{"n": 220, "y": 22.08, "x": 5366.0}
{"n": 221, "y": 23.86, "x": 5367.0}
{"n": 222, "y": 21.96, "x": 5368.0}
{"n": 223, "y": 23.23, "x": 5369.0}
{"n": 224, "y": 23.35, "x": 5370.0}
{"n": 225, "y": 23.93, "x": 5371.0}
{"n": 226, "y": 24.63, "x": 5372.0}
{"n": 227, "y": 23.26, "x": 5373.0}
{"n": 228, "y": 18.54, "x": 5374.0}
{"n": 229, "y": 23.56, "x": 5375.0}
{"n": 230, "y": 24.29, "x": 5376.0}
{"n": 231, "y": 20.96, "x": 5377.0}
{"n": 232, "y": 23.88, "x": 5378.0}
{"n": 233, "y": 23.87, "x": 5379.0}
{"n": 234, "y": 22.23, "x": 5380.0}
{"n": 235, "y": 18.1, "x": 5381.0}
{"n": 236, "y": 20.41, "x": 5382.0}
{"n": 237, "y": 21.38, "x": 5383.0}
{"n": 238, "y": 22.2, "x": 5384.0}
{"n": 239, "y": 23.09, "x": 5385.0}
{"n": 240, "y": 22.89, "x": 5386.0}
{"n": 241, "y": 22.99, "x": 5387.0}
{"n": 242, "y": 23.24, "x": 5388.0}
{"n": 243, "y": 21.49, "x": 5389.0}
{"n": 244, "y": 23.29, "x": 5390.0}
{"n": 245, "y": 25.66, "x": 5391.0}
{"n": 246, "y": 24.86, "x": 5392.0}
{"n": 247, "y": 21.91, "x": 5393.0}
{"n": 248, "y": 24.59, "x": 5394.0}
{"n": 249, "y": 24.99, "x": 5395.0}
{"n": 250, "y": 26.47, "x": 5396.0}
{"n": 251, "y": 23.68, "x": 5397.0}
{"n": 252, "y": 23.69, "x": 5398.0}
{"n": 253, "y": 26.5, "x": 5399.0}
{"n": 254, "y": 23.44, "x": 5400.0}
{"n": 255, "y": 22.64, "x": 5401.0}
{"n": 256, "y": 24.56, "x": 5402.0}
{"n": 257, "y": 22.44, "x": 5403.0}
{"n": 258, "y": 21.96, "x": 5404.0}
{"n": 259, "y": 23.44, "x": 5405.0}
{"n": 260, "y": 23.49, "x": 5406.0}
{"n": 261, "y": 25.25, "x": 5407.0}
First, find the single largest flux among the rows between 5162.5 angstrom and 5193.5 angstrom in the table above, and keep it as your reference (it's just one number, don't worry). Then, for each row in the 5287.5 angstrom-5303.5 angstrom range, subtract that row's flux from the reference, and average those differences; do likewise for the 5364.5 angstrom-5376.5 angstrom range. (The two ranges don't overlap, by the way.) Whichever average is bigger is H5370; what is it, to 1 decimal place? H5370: 4.6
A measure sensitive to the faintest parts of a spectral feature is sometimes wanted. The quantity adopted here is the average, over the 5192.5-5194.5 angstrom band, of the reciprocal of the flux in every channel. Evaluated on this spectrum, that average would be 0.044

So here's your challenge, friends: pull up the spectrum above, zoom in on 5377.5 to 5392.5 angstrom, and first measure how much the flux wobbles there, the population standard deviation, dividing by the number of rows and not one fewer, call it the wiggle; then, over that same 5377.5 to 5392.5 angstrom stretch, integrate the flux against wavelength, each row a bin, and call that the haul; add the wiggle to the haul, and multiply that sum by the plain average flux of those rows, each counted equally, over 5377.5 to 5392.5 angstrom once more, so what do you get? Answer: 7728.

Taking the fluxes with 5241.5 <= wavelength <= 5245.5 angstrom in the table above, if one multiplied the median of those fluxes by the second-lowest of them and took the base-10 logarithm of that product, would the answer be 2.58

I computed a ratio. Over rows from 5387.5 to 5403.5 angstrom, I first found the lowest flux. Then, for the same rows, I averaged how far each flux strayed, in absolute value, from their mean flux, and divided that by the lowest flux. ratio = 0.057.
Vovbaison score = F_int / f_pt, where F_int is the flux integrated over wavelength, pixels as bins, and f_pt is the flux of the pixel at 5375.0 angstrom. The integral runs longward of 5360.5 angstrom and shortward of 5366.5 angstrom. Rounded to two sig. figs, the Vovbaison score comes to 5.4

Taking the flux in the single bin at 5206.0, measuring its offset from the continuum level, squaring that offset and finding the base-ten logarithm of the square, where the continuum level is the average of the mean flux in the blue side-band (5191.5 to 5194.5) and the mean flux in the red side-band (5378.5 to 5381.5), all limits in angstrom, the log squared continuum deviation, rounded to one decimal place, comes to -1.2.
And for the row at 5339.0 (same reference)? -4.6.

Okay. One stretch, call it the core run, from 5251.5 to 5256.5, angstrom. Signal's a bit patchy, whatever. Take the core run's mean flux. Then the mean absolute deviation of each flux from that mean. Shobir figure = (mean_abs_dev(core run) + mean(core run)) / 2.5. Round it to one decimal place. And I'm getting 8.7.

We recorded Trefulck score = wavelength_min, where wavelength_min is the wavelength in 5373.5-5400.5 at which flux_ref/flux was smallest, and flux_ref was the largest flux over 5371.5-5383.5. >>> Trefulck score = 5399.0 angstrom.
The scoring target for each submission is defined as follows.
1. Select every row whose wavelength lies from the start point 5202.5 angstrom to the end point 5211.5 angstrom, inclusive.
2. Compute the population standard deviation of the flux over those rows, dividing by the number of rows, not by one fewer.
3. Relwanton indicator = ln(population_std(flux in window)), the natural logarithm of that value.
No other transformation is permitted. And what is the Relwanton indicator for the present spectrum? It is 0.56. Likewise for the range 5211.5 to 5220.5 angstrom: 0.62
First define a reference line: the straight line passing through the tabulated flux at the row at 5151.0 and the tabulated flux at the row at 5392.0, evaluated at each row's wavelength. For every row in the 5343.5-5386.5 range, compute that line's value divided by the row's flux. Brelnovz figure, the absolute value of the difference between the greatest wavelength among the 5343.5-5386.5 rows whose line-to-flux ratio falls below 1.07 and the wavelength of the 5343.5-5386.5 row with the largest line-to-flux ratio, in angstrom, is 16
